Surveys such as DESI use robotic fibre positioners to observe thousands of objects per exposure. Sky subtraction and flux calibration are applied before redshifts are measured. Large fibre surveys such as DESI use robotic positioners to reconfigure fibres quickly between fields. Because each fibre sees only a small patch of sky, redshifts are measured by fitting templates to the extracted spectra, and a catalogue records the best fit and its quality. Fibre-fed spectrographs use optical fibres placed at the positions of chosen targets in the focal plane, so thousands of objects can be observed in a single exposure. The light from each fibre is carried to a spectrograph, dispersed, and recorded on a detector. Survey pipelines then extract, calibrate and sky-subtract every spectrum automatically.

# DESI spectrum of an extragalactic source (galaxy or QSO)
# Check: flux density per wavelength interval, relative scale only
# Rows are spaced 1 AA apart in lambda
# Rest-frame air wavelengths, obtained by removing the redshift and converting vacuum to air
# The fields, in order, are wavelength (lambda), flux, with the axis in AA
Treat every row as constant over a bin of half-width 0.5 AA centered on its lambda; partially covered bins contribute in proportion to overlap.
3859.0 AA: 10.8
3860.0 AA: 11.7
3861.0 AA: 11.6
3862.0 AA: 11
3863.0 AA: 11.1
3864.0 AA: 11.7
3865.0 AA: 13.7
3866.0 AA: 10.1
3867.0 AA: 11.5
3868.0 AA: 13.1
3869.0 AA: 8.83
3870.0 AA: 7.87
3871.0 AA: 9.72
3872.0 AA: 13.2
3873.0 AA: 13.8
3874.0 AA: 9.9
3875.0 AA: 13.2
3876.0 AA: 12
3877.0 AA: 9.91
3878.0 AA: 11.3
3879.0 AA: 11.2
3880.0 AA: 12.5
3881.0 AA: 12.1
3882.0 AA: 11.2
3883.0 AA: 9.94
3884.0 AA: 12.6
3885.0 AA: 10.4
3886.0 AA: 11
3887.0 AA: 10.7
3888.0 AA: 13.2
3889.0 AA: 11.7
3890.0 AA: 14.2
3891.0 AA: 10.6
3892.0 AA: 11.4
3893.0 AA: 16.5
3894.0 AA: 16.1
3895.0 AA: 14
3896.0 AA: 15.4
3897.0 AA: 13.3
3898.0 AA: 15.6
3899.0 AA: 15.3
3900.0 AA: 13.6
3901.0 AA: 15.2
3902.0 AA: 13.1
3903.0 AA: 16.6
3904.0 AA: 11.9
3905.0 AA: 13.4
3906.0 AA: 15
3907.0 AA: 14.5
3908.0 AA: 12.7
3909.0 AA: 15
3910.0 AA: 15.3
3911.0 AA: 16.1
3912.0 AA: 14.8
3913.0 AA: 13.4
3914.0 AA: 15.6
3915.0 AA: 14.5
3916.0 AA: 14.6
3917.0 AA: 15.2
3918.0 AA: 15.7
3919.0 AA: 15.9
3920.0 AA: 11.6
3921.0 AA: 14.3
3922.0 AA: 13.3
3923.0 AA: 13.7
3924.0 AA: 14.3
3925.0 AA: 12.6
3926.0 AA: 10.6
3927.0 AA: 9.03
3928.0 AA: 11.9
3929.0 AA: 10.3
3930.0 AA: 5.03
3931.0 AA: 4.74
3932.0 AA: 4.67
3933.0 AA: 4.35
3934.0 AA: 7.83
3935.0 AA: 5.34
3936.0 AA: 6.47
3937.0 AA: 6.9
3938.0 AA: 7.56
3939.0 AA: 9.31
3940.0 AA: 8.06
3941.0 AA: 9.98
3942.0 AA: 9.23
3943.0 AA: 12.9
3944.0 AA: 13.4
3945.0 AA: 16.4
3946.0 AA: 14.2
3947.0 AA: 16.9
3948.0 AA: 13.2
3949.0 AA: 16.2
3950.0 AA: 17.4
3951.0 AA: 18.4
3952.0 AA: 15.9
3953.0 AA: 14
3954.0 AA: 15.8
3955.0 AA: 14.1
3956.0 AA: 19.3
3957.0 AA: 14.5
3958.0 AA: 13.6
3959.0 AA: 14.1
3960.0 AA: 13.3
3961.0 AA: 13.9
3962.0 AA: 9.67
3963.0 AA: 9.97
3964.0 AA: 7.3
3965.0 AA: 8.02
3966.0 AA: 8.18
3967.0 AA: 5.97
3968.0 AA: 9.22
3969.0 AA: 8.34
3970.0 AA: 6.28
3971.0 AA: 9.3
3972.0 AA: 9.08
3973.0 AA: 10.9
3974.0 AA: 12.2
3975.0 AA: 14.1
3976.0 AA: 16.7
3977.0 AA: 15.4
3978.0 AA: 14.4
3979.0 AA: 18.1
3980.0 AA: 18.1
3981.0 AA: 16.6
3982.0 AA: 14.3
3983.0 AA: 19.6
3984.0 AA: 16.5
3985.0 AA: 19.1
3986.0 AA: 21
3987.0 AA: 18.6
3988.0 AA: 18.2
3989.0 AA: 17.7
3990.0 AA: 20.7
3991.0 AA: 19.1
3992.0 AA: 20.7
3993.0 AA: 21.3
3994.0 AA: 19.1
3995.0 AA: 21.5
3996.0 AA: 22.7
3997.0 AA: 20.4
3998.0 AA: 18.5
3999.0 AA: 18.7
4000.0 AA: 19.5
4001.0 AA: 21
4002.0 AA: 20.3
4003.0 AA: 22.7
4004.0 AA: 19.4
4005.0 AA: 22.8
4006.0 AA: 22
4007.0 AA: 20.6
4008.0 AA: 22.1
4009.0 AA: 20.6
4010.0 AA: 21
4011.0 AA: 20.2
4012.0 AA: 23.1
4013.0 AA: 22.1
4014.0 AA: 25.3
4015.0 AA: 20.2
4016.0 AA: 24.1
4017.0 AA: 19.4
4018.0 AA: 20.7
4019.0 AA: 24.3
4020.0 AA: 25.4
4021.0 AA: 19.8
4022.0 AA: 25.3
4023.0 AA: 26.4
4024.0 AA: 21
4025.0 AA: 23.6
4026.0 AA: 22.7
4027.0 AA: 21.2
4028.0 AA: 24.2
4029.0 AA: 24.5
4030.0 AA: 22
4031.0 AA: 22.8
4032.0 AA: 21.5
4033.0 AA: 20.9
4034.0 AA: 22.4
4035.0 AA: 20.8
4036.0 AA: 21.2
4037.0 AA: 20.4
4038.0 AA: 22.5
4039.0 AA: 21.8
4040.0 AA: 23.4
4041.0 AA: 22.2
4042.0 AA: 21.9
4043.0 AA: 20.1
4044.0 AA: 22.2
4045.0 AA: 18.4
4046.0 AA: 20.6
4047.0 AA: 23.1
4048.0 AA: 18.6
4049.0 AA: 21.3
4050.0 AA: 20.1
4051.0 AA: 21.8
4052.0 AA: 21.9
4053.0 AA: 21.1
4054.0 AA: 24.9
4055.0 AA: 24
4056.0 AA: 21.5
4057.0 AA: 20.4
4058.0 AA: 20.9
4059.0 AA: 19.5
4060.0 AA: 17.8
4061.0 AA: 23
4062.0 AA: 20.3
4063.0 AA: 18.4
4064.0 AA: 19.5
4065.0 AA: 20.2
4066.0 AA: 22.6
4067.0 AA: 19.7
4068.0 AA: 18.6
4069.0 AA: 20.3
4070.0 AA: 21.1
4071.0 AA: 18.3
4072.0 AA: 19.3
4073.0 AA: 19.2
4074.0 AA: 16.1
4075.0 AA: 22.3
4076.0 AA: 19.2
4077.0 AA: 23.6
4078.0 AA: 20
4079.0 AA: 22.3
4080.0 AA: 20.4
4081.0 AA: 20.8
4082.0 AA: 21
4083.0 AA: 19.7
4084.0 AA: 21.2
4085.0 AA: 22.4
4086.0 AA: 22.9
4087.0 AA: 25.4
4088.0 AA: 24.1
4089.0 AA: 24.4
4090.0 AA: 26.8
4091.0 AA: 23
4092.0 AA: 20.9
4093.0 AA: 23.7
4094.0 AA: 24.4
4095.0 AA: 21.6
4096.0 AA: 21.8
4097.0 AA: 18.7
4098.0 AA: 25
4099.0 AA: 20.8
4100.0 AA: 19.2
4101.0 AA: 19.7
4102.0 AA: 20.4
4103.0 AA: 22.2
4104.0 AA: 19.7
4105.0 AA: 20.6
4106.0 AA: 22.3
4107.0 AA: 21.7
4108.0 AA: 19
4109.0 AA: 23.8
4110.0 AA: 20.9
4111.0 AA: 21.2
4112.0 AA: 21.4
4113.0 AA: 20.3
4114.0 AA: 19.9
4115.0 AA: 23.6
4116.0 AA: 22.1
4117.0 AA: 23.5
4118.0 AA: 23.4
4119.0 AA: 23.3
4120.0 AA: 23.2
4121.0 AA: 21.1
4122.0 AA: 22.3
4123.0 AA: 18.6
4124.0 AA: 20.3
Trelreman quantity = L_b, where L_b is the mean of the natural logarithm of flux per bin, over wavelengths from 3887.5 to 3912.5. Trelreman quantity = 2.64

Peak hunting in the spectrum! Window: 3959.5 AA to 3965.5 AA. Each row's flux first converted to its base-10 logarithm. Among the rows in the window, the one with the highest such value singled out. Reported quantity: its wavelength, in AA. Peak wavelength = 3961.0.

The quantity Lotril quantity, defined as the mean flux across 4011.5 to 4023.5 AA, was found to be 23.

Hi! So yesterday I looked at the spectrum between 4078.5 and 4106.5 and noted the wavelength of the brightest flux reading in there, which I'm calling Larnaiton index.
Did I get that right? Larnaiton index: 4090.0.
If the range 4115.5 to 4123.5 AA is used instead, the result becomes 4117.0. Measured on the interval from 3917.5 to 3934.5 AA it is 3919.0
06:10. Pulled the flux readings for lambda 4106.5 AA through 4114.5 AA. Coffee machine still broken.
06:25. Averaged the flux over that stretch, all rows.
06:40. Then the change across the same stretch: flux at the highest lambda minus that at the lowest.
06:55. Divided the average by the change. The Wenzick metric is -12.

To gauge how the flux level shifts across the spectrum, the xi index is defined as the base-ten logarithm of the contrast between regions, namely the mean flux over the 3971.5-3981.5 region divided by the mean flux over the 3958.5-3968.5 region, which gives 0.16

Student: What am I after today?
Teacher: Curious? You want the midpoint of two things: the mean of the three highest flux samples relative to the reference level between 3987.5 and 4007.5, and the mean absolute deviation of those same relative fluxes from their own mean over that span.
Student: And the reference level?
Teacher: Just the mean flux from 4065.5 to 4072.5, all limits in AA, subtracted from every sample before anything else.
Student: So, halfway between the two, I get 2.0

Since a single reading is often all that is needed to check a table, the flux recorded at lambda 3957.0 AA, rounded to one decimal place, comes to 14.5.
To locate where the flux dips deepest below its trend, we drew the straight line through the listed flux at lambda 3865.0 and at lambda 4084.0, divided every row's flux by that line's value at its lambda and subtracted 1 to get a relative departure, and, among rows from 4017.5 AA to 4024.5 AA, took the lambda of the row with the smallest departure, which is 4021.0 AA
